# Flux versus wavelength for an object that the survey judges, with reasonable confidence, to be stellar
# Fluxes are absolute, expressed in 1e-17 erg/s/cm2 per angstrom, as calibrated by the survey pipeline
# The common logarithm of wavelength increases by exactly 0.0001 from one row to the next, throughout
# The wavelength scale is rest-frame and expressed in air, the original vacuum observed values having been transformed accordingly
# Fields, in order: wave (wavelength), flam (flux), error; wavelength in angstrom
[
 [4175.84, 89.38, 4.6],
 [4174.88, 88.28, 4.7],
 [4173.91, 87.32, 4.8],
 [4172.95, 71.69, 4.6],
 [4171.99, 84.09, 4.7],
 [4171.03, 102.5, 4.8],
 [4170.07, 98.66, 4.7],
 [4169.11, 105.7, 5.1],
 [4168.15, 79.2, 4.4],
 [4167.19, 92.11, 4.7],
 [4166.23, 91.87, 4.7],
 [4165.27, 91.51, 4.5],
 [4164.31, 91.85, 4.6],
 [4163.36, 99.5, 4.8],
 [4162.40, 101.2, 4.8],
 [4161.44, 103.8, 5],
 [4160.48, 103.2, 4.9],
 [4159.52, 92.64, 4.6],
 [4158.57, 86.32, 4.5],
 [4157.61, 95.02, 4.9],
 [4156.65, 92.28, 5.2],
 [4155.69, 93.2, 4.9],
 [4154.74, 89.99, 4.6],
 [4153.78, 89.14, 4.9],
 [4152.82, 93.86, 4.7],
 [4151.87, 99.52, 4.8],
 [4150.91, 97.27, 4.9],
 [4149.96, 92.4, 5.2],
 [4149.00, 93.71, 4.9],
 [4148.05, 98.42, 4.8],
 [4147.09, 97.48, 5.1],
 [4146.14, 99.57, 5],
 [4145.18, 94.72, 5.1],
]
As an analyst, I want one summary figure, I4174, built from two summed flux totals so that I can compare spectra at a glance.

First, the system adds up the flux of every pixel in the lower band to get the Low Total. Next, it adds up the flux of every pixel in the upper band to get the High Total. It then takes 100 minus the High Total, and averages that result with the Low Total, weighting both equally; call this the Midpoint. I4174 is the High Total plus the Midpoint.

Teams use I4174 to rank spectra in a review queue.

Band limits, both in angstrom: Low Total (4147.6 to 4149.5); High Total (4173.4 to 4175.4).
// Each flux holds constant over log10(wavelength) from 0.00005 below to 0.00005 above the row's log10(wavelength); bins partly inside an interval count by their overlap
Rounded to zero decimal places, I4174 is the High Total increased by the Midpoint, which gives 234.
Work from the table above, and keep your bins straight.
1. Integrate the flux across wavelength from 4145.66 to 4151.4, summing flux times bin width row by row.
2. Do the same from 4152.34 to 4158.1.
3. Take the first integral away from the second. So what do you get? -23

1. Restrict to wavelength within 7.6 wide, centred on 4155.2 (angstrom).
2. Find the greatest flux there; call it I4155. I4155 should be 99.52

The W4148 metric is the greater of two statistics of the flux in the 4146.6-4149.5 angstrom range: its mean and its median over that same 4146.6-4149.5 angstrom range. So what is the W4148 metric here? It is 97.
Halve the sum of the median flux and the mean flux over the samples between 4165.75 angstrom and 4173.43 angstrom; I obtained 91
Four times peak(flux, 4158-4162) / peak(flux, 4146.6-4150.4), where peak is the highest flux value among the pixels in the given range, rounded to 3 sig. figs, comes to 4.22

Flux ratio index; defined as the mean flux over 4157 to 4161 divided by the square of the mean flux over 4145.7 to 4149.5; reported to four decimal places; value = 0.0100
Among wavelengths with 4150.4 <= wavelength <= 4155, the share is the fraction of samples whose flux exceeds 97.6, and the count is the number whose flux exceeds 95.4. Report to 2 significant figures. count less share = 1.8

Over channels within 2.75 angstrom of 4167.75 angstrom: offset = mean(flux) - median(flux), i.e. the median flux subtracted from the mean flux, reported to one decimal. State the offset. 1.2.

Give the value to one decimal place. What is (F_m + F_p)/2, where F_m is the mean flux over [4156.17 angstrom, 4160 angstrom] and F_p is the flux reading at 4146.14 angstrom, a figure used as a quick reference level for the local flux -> 95.6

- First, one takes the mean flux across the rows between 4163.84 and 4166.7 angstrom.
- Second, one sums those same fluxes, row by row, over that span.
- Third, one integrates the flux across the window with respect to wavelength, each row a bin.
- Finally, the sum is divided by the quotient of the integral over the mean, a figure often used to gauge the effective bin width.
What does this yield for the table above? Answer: 96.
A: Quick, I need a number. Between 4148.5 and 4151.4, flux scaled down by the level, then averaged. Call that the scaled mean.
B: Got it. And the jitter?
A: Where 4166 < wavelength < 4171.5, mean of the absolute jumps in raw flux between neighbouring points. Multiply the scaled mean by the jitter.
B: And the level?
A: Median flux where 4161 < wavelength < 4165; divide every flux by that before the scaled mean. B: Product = 10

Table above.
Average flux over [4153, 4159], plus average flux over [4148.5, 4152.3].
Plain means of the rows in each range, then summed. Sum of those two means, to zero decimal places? 187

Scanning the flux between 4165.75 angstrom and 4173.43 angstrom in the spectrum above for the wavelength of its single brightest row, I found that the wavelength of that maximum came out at 4169.11 angstrom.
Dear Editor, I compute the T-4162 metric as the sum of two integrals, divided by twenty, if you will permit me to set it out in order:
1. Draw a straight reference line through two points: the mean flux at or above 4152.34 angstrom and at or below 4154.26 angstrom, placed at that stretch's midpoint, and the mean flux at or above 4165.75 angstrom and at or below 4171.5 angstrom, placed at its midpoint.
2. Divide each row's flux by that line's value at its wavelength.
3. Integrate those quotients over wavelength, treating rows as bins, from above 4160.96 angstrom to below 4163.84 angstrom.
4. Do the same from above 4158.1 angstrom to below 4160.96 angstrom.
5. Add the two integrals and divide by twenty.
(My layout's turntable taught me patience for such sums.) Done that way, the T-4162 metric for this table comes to 0.301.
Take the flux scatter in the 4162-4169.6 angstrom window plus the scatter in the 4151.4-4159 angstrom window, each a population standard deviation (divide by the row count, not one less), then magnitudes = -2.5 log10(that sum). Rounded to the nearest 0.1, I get -2.6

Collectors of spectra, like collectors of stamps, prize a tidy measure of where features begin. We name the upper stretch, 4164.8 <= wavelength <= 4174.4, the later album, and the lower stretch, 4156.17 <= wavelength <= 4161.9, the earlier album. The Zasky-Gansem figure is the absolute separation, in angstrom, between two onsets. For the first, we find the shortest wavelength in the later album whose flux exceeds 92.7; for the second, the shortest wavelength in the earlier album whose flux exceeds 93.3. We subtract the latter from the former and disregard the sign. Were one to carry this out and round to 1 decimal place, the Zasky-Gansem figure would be 11.5 angstrom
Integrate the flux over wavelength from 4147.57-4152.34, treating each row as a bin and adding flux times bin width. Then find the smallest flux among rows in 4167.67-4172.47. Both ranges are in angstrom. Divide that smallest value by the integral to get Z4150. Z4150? 0.172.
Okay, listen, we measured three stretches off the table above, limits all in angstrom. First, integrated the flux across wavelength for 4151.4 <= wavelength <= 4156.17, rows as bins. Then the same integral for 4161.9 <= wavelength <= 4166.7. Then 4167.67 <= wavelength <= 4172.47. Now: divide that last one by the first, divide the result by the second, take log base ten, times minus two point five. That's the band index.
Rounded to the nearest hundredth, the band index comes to 6.63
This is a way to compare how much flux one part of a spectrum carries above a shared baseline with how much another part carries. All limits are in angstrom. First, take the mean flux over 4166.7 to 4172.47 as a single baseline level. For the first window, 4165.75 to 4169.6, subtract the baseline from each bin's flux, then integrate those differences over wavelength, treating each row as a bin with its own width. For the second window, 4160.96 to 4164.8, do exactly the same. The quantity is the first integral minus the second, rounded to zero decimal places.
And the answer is -26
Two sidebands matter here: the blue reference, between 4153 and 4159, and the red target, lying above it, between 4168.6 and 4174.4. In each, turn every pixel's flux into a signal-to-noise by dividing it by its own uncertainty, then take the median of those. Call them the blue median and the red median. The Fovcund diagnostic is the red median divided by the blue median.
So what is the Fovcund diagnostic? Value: 1.02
